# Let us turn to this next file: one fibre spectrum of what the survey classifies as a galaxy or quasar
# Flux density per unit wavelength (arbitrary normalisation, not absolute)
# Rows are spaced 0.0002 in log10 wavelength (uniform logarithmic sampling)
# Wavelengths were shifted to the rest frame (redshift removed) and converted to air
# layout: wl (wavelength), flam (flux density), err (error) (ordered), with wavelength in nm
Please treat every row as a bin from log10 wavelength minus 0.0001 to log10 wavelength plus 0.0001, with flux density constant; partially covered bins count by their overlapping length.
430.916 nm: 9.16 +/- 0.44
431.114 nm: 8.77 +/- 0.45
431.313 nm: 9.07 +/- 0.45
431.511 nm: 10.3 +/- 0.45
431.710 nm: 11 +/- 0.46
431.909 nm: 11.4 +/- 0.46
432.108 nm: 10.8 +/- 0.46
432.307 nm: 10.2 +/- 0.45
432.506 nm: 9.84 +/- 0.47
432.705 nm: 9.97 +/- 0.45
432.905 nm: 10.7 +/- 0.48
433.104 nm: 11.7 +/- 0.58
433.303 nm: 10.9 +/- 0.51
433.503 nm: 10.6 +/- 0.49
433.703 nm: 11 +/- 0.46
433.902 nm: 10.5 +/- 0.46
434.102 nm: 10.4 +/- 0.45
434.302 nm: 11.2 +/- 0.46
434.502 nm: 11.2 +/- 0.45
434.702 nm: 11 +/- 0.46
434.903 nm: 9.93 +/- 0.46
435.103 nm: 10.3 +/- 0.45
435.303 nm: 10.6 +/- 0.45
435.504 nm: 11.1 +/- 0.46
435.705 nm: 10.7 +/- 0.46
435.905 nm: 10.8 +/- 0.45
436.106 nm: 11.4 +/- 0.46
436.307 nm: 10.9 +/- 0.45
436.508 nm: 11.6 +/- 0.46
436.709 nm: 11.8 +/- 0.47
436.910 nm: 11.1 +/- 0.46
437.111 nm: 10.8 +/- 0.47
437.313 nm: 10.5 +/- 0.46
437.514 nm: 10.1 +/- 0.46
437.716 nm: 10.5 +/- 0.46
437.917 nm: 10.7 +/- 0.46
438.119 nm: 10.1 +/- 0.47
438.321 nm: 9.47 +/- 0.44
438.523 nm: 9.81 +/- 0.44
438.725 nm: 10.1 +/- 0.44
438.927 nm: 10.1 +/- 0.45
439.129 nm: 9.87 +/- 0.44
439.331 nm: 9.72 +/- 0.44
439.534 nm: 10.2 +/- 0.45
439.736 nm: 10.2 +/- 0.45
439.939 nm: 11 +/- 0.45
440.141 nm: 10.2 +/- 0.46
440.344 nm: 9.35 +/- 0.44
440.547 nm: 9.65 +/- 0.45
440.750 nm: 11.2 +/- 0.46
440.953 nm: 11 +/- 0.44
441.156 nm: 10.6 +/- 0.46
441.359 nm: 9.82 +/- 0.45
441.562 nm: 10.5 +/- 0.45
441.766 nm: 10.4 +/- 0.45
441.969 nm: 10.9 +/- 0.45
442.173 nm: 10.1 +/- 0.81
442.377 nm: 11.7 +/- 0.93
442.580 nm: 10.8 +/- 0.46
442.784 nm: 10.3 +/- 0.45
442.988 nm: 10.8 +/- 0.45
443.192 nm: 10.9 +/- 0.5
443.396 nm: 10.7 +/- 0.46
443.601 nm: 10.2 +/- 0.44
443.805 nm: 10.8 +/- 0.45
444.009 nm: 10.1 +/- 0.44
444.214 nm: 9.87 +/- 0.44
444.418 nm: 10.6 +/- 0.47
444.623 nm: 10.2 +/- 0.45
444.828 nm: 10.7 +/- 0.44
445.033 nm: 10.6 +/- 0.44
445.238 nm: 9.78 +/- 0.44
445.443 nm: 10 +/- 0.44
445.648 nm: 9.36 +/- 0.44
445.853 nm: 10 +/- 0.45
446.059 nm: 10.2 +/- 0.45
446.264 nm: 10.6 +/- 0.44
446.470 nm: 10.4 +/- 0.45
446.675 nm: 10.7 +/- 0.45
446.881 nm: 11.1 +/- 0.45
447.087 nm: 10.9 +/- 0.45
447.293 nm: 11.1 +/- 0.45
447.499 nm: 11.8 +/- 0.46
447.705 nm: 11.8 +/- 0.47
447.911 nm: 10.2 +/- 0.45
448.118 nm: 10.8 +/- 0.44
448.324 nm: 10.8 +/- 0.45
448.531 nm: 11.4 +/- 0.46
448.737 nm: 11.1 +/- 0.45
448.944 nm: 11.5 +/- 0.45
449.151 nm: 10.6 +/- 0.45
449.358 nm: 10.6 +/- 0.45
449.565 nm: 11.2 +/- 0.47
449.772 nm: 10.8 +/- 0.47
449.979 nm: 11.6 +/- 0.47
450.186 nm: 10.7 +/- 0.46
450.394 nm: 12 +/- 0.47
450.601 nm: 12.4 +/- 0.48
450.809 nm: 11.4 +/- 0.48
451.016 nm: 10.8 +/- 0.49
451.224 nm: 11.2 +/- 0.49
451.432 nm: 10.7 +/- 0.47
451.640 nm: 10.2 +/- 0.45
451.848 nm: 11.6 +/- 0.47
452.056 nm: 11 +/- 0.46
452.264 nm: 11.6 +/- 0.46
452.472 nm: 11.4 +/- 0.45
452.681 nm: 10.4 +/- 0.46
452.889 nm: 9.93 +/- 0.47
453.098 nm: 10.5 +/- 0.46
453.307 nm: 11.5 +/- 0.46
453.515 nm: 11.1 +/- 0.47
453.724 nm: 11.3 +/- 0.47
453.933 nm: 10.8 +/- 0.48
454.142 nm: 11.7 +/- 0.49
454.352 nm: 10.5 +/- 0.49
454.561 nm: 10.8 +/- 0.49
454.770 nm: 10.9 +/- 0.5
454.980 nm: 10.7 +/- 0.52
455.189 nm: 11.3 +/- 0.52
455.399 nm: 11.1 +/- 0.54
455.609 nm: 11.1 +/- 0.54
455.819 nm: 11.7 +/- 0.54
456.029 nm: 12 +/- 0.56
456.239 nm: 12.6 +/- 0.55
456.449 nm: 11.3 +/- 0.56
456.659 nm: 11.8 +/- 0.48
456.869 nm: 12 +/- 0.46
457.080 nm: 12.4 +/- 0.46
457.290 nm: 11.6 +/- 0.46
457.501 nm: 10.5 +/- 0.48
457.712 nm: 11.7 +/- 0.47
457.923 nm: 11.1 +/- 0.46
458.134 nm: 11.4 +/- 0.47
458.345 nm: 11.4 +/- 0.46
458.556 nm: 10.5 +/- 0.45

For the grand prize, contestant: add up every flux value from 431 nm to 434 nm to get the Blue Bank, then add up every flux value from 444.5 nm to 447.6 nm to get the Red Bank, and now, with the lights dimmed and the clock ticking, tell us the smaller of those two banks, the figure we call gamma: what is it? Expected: 157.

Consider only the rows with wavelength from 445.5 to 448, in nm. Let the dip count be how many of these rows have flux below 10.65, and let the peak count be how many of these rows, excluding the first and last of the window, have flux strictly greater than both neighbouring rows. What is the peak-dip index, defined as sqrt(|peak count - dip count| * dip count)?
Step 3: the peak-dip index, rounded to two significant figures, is 4.9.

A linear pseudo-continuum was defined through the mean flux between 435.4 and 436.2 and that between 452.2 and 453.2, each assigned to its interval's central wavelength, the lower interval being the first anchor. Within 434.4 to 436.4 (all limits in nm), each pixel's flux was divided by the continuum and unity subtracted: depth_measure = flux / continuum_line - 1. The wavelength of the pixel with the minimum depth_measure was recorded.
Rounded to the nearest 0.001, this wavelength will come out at 434.903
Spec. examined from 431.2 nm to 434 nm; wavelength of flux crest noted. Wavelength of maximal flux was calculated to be 433.104 nm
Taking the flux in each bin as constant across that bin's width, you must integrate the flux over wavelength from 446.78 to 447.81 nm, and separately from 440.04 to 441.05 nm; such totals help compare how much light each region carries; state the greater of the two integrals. 11.7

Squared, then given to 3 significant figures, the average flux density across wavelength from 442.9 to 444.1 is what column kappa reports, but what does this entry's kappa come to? 112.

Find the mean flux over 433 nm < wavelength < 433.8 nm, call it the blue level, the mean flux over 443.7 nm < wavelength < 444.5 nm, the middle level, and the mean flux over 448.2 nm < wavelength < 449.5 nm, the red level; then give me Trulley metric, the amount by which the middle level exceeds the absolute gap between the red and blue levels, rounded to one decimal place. 10.3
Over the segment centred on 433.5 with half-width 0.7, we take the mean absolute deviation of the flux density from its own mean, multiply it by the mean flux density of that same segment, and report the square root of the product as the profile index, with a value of 1.9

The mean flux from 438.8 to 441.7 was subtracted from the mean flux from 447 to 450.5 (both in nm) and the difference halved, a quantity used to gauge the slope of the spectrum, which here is 0.4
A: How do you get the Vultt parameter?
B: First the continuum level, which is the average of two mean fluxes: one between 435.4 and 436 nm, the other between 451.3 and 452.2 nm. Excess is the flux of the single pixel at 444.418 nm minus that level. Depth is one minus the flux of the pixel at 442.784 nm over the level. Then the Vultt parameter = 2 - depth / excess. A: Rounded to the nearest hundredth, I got 2.19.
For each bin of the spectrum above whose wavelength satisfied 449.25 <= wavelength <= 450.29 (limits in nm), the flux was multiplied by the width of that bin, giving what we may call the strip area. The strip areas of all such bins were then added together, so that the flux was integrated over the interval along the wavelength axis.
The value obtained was 11.4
